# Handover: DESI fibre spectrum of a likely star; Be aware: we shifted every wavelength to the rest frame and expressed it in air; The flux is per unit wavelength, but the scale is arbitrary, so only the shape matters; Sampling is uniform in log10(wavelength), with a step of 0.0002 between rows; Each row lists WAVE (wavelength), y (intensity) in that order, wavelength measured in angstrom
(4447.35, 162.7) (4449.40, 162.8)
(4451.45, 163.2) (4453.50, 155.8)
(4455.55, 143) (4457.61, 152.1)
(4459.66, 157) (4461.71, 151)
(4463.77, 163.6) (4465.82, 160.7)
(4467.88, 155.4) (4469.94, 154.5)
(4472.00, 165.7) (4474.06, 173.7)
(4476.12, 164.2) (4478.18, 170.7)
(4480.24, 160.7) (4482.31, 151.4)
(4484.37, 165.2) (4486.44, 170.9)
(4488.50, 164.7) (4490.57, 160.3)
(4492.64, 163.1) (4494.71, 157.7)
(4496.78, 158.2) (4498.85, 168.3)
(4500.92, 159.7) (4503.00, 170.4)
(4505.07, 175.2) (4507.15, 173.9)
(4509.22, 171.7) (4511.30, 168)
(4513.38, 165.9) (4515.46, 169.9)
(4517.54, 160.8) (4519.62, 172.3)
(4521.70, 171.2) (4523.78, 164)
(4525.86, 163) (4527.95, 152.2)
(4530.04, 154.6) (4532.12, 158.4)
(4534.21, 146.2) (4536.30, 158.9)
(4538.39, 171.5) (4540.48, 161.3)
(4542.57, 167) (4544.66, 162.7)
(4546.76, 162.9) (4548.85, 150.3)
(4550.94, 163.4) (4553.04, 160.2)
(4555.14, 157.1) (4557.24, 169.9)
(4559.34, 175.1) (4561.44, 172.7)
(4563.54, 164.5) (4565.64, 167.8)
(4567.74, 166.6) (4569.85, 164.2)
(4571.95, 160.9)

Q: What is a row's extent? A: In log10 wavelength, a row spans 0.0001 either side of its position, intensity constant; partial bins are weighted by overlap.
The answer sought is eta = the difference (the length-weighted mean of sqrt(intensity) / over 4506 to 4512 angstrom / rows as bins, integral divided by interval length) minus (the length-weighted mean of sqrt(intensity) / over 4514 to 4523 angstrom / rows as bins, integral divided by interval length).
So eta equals 0.11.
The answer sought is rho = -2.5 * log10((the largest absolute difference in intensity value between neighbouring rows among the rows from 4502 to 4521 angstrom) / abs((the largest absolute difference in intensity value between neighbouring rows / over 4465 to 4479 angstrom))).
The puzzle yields -0.03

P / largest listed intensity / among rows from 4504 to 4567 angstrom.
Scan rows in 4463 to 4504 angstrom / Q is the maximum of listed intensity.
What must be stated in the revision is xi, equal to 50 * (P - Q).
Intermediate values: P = 175.2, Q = 173.7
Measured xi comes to 75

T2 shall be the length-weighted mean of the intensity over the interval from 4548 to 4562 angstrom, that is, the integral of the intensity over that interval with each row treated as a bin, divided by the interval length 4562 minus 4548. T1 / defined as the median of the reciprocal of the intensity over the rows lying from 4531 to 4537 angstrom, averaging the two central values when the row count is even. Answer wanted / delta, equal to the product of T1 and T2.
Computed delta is 1.04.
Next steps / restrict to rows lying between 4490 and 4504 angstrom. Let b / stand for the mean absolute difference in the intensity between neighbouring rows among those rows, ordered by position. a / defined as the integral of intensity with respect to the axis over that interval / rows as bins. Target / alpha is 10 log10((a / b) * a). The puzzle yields 59.1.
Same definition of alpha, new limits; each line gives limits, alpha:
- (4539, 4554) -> 59.5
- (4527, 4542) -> 58.0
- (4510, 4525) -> 60.3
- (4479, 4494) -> 59.3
